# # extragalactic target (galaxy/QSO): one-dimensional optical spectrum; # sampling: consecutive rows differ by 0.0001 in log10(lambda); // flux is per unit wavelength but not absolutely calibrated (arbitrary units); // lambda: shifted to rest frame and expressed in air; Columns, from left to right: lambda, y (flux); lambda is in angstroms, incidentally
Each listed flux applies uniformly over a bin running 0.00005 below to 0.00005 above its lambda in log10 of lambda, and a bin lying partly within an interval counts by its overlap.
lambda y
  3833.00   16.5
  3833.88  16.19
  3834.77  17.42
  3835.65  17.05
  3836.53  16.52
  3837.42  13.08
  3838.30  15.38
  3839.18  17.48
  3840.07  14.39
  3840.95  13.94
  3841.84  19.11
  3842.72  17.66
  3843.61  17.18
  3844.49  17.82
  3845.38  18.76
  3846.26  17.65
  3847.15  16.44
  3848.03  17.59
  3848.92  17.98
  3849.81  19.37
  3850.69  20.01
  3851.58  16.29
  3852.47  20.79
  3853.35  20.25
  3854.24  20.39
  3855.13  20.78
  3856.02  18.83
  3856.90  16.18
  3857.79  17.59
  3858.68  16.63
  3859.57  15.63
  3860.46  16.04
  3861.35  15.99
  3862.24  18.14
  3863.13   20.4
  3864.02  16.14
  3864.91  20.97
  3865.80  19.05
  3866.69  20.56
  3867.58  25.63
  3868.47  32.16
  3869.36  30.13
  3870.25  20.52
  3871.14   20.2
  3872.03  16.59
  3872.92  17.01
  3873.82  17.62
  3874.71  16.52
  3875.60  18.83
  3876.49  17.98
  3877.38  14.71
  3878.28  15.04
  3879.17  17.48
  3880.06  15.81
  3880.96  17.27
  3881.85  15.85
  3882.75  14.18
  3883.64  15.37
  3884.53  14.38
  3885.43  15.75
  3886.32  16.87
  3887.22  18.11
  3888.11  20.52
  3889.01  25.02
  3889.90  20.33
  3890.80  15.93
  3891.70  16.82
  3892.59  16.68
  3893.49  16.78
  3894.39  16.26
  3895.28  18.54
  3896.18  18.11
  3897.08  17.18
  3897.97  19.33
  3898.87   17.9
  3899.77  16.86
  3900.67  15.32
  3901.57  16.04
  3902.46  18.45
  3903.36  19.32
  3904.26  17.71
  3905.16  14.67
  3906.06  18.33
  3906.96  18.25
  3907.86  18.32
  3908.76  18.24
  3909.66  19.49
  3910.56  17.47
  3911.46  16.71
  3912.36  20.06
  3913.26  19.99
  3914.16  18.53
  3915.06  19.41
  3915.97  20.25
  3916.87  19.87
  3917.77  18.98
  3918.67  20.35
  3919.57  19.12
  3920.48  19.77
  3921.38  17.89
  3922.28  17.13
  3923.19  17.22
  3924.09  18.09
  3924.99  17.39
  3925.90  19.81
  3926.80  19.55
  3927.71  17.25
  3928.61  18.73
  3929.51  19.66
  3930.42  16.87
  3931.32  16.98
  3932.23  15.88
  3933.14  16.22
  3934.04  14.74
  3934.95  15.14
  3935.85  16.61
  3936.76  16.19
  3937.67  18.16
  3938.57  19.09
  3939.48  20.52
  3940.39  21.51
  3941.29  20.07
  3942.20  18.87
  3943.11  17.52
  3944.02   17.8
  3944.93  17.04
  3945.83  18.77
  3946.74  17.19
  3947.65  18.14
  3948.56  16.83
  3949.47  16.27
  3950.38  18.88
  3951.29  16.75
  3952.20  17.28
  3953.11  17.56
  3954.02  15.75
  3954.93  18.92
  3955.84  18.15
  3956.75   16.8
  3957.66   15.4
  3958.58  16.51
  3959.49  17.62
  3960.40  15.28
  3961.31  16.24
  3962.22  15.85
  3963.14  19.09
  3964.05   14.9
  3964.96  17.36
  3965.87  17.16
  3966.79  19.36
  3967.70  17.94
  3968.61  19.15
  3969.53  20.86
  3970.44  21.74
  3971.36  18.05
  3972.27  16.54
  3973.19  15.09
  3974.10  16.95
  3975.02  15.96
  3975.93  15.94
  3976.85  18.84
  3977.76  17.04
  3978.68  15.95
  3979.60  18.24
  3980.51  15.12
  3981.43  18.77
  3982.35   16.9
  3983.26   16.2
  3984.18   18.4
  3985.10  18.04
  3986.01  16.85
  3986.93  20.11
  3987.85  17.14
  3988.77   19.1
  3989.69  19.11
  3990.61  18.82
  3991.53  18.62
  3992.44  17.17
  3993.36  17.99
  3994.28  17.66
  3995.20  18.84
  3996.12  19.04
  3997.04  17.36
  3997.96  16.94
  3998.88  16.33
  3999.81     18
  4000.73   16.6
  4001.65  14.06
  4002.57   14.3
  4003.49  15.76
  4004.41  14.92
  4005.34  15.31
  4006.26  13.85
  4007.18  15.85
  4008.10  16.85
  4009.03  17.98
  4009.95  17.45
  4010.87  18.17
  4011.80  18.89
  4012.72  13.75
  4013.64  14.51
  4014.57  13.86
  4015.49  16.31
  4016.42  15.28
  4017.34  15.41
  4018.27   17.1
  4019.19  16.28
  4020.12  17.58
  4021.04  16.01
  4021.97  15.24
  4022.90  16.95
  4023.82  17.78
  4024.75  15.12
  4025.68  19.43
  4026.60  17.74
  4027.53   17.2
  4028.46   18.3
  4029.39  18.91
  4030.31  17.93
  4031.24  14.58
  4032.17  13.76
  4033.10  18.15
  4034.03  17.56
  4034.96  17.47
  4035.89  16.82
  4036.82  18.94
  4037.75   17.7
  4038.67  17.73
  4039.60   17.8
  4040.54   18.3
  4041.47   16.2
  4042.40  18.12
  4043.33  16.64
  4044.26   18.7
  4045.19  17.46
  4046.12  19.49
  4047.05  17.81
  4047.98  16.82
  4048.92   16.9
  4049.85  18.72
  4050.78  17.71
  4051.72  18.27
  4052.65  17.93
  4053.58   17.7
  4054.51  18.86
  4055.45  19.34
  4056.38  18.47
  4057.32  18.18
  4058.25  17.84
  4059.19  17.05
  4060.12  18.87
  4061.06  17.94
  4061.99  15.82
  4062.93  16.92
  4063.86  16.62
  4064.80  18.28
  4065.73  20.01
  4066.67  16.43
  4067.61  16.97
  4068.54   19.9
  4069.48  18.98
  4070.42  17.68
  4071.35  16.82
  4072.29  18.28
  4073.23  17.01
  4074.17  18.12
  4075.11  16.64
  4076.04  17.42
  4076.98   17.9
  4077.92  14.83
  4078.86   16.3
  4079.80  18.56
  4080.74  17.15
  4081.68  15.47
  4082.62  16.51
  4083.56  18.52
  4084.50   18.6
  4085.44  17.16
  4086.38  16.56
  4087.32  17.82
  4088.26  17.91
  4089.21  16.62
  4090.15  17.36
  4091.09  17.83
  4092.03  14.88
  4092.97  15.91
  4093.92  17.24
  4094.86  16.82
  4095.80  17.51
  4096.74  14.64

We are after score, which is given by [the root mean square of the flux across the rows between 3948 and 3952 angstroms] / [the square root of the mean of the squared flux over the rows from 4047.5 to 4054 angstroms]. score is 0.97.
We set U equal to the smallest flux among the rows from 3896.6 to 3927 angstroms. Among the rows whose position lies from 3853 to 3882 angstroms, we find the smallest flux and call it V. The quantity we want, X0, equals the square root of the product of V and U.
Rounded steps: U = 14.67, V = 14.71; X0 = 14.7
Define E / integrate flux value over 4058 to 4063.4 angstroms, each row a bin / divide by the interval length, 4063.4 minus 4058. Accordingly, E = 17.4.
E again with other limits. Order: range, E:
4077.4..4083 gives 16.5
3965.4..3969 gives 18.4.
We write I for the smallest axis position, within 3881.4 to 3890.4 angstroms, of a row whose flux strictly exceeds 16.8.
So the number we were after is 3886.32 angstroms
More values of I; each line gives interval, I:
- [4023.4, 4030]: 4023.82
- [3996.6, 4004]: 3997.04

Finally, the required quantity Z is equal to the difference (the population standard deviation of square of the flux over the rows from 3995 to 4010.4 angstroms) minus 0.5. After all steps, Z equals 50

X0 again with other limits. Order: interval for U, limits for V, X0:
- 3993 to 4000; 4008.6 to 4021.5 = 15.0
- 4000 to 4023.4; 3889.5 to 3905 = 14.5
